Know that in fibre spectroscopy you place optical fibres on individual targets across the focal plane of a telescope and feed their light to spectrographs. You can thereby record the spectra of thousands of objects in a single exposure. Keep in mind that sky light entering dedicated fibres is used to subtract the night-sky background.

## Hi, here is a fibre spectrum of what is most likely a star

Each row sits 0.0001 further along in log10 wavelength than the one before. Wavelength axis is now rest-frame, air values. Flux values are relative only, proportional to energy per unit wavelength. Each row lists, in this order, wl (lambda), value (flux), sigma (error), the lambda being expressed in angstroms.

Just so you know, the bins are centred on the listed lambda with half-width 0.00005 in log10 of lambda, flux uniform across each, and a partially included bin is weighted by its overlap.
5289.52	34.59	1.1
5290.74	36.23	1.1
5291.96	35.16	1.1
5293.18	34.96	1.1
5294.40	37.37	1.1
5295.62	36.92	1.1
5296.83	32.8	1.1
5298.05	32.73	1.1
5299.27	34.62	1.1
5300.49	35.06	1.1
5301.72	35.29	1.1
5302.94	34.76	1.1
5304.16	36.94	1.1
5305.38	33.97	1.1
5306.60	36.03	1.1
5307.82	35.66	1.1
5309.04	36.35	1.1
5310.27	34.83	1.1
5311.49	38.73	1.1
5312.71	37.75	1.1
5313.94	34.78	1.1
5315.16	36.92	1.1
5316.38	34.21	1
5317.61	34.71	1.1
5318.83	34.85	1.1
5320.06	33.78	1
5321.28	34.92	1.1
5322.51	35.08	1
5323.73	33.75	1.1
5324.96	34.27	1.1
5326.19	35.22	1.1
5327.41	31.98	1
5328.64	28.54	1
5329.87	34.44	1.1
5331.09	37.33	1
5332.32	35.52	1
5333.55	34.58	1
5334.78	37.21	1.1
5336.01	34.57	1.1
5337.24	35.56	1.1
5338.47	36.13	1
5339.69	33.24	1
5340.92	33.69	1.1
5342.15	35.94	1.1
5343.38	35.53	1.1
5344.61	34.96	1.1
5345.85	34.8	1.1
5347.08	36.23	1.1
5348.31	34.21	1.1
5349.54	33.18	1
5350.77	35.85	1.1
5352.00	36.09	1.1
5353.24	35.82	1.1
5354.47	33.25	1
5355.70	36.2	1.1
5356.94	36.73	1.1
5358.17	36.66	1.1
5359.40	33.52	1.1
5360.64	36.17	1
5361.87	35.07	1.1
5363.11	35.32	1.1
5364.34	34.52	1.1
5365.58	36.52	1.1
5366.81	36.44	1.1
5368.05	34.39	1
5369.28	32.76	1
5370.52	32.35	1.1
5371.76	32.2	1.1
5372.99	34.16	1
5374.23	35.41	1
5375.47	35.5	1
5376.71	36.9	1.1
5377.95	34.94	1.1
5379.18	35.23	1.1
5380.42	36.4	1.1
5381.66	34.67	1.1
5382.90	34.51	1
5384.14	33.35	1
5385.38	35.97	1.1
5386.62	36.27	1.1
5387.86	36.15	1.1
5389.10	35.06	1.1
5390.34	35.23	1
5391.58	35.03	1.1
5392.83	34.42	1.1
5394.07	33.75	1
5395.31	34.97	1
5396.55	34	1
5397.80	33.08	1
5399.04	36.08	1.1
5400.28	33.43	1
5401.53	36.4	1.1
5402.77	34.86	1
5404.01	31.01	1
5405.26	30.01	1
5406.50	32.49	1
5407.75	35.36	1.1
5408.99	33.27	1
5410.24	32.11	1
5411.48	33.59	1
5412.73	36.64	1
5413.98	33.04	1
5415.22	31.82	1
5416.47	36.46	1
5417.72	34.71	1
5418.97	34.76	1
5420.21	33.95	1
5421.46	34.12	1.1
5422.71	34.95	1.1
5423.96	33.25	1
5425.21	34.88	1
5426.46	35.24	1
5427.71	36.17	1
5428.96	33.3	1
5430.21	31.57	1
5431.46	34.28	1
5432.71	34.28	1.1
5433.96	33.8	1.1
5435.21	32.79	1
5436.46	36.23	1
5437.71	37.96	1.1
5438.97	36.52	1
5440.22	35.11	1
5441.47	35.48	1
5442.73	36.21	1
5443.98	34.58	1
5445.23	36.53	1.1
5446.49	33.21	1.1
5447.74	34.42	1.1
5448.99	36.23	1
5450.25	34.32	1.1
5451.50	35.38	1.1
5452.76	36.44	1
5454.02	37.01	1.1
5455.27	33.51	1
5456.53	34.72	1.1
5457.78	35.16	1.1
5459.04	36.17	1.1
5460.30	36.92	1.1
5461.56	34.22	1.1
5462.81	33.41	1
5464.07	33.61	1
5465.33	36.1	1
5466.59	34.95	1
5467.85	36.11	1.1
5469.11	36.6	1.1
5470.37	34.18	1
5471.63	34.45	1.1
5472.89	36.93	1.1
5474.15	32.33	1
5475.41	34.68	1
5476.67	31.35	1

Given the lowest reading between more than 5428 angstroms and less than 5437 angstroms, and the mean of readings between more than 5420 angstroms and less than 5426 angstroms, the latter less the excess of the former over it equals 36.9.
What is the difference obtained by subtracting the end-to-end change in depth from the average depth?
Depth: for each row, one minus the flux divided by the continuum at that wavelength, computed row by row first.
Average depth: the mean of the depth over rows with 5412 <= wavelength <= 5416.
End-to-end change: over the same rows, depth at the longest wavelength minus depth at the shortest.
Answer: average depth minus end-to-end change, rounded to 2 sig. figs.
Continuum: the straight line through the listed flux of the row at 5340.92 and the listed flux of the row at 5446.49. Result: -0.16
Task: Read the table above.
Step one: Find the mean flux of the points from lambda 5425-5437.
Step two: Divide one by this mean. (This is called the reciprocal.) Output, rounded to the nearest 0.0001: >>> 0.0292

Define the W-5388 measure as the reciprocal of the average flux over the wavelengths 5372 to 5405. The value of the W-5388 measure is 0.0287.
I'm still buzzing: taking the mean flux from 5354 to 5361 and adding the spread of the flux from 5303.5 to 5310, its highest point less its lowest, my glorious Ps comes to 38.4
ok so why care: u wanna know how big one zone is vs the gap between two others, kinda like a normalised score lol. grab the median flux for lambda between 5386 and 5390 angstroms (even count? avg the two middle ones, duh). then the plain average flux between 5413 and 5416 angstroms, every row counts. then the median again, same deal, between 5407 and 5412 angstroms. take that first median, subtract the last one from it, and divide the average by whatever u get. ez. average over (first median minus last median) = 12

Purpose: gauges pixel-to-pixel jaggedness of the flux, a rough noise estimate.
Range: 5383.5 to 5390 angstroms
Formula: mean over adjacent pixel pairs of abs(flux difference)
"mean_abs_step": 1.03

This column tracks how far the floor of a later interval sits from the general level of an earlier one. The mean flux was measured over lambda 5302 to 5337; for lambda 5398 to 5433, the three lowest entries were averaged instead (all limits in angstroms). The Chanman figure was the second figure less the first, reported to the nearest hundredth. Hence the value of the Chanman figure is -4.20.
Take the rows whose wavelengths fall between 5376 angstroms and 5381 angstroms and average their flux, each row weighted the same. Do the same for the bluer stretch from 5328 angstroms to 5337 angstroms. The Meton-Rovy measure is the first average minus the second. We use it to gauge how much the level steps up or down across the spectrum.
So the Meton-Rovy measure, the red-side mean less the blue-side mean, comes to 1.3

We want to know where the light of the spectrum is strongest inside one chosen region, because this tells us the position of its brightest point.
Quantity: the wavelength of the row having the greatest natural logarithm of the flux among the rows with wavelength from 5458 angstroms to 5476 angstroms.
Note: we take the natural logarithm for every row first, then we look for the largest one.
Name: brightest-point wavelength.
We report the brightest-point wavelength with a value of 5472.89 angstroms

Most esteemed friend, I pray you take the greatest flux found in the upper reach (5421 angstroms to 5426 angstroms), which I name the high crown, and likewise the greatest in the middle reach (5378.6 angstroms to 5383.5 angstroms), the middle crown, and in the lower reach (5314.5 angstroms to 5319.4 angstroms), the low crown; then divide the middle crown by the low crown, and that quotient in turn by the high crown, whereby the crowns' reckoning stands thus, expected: 0.0282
